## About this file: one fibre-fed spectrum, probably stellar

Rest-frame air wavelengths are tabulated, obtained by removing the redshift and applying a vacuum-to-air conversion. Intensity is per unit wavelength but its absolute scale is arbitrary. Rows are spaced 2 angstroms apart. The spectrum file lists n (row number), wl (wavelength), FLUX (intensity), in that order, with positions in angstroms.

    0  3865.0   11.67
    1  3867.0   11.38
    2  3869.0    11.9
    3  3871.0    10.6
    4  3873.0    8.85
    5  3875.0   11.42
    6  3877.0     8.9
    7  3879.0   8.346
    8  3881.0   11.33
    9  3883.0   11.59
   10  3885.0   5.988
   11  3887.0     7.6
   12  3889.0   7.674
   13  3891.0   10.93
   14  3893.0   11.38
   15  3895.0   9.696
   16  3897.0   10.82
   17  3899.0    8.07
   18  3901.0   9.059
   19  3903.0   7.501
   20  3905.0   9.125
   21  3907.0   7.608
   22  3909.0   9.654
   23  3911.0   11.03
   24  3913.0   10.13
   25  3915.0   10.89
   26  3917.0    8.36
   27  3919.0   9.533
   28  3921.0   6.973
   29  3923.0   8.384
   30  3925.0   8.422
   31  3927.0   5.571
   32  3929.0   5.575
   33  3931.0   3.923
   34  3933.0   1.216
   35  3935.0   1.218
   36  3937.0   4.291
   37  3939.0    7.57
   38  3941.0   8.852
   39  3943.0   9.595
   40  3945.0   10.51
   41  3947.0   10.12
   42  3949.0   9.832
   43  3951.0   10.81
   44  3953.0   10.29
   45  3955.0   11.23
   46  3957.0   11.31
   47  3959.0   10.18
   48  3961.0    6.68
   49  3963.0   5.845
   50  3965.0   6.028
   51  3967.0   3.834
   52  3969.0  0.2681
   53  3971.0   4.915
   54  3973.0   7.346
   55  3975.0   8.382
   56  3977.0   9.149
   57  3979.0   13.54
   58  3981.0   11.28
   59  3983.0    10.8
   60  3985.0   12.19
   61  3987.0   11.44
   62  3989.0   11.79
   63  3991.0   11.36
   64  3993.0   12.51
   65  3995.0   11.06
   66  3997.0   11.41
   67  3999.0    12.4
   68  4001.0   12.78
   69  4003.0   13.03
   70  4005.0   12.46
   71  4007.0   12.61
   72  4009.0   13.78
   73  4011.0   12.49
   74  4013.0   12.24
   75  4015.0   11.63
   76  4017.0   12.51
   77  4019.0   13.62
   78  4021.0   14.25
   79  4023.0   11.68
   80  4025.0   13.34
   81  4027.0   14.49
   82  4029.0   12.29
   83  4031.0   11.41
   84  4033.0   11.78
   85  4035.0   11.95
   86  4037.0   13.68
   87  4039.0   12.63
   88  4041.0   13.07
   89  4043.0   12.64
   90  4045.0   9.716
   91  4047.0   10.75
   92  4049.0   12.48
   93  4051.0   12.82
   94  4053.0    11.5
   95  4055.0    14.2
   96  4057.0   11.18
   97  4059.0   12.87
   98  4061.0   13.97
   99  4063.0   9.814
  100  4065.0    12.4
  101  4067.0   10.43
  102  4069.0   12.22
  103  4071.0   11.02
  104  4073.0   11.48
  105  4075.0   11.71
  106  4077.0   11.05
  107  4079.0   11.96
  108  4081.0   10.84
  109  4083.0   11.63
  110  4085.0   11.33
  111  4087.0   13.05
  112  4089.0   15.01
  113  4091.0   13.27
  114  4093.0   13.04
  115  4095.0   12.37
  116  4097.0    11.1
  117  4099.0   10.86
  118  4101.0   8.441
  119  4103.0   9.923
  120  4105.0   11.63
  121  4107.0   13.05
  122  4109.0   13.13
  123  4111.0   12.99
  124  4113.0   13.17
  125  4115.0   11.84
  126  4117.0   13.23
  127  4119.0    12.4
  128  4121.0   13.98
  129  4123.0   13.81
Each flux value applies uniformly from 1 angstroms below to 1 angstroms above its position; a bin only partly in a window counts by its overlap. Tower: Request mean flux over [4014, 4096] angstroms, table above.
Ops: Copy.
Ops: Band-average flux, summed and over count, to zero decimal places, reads 12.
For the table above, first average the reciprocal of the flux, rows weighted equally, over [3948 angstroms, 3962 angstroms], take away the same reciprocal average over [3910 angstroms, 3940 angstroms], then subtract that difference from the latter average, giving 0.37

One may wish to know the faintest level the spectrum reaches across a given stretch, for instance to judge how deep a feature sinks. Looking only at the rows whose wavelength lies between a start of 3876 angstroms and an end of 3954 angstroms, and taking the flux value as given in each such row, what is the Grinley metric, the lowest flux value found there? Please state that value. 1.216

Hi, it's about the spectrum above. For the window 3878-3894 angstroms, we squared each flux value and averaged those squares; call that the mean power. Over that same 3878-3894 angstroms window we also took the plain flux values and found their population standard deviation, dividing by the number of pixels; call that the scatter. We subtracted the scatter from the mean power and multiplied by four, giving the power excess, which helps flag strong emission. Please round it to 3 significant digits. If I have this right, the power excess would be 359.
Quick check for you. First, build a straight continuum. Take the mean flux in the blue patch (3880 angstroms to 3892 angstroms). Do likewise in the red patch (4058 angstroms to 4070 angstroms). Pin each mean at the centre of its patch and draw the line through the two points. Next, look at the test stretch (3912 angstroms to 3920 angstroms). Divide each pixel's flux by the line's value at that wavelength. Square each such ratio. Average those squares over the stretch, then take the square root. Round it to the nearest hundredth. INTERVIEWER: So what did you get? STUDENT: 1.01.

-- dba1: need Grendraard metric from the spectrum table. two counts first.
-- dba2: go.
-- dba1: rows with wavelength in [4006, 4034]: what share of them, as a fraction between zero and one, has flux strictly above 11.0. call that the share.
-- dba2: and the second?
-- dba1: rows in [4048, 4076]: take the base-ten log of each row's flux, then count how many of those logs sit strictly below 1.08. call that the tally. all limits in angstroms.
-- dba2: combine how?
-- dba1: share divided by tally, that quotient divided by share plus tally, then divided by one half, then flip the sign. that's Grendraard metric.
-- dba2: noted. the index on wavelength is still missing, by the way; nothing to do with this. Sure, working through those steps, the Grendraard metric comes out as -0.036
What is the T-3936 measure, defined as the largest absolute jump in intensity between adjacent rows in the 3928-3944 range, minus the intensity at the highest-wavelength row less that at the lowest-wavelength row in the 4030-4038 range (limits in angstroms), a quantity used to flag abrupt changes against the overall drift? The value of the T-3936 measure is 1.0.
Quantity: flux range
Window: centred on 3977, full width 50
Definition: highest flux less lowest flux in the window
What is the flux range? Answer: 13.3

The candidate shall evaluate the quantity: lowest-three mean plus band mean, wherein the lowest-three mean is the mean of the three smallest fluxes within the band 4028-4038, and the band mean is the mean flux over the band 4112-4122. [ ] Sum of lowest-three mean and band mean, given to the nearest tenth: 24.6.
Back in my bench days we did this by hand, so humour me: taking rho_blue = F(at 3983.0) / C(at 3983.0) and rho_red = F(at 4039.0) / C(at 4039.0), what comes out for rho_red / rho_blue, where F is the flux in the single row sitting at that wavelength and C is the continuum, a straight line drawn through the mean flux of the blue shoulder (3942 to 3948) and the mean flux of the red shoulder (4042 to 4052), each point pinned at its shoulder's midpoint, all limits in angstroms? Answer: 1.08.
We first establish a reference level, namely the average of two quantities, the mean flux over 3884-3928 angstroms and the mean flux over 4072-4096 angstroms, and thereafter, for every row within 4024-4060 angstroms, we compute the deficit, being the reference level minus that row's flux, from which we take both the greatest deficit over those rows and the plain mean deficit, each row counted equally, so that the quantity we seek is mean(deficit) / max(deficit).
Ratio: -2.3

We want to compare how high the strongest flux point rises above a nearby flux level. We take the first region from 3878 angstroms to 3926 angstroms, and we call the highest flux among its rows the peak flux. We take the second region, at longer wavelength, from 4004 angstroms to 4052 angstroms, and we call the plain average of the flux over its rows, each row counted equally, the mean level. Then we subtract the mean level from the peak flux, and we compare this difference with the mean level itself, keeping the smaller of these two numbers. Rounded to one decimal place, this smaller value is -0.9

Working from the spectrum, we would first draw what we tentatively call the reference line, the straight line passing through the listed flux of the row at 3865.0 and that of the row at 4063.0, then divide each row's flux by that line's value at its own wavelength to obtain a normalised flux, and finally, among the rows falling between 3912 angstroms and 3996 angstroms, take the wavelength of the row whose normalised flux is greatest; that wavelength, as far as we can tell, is 3979.0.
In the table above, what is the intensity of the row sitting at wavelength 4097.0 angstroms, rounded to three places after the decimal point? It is 11.100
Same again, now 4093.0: 13.040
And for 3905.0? 9.125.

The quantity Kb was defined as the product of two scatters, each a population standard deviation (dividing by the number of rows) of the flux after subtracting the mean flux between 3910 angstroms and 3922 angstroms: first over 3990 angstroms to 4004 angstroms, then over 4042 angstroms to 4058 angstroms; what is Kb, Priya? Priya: 0.95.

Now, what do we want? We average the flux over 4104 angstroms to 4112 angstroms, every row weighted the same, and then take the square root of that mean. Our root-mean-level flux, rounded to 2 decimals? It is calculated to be 3.56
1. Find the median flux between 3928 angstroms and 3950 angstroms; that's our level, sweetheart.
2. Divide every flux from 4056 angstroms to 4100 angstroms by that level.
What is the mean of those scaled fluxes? 1.58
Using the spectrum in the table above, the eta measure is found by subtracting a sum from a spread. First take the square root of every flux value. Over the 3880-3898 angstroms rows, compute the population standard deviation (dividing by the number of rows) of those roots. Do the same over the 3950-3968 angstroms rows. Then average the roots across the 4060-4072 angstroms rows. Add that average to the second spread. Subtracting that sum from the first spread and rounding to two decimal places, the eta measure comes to -3.57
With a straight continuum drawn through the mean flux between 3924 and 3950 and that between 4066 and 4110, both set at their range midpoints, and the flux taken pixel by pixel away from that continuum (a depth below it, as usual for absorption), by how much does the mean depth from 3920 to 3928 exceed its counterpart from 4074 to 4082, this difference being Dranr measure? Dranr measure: -1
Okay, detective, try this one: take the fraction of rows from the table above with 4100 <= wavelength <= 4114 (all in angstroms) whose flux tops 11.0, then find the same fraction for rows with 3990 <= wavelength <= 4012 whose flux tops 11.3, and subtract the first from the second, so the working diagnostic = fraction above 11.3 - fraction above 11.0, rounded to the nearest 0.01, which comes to 0.19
